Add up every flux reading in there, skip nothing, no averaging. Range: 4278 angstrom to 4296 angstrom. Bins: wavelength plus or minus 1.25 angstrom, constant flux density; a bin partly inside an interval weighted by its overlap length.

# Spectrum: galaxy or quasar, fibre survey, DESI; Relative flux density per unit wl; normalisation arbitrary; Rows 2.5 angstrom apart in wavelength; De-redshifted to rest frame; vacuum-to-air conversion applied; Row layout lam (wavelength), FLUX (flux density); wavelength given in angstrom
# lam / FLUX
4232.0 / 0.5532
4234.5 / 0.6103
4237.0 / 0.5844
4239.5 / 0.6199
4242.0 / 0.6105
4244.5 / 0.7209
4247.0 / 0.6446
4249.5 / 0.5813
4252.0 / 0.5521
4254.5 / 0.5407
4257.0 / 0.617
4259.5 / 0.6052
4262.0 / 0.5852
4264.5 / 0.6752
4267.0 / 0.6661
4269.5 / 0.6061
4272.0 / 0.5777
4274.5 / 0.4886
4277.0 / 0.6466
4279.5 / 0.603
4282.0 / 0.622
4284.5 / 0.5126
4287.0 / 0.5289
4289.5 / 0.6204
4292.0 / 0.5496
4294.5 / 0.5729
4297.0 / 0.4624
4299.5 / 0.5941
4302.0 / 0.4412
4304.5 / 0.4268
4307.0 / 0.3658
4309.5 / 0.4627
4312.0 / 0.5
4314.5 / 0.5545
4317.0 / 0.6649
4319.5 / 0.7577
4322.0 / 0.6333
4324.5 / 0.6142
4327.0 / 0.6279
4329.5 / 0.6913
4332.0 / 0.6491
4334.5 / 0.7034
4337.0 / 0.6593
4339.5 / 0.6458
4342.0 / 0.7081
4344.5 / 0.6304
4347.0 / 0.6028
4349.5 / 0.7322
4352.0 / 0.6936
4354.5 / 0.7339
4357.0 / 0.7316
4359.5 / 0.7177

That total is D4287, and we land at 4.01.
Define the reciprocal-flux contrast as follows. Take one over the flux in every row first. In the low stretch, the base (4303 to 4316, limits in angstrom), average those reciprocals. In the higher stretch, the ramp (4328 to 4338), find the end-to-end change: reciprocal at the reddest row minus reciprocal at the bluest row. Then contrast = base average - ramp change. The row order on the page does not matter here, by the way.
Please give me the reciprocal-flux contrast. 2.1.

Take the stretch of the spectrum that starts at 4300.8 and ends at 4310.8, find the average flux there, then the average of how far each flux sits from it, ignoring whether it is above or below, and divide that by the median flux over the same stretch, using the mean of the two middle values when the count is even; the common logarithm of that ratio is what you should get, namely -1.17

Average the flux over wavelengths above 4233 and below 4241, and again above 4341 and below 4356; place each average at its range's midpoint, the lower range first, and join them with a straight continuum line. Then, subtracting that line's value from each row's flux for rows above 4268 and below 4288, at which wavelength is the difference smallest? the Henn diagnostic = 4274.5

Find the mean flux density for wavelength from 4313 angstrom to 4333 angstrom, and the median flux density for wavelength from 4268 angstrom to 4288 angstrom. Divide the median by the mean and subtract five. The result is -4.09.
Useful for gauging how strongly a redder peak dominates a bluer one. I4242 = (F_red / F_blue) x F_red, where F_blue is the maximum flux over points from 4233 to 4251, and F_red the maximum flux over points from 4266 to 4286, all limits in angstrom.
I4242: 0.62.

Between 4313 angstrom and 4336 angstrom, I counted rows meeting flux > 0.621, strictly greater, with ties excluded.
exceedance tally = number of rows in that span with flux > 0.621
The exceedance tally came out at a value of 7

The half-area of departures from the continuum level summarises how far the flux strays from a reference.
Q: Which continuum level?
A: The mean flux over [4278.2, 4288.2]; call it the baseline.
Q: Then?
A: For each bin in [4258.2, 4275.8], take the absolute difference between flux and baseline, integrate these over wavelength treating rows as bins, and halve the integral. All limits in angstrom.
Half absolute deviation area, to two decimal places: 0.49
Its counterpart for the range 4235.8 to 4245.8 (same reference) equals 0.34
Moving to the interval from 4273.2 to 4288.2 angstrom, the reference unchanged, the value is 0.43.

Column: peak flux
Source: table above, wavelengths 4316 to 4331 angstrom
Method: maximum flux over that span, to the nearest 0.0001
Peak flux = 0.7577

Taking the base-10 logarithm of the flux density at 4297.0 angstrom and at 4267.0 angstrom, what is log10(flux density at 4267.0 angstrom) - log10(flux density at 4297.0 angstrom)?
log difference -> 0.16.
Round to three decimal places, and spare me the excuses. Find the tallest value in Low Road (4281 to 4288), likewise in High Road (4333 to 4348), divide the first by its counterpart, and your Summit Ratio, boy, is 0.878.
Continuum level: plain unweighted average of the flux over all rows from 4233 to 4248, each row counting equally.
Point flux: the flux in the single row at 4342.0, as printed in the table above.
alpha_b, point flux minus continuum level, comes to 0.08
